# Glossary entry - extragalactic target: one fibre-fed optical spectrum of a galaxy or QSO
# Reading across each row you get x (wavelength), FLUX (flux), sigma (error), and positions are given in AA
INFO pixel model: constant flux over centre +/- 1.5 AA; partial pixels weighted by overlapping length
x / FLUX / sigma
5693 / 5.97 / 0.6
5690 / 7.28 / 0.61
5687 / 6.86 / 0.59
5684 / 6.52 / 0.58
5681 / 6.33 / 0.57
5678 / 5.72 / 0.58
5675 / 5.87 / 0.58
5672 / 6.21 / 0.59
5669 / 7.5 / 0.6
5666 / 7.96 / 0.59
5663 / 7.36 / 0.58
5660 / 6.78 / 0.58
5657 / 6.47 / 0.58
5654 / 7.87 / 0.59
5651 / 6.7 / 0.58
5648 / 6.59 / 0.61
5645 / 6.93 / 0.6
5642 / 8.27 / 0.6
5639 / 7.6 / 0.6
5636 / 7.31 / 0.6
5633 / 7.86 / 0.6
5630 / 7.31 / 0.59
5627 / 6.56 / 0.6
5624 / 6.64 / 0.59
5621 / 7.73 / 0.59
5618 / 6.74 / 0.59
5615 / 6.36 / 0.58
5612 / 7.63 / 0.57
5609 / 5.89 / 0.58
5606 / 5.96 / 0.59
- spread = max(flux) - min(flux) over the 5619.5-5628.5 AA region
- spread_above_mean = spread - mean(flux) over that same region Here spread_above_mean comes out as -5.81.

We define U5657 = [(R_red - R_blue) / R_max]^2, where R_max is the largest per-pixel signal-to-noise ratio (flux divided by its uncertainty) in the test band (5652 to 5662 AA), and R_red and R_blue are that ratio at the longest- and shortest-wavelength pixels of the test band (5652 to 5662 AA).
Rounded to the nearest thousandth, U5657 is 0.015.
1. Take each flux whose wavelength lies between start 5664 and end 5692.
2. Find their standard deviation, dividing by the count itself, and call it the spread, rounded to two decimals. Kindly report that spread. 0.72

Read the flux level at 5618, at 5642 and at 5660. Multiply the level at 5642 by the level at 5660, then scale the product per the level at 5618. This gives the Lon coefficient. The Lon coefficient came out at 8.3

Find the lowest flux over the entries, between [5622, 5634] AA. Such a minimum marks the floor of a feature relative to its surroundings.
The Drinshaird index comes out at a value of 6.56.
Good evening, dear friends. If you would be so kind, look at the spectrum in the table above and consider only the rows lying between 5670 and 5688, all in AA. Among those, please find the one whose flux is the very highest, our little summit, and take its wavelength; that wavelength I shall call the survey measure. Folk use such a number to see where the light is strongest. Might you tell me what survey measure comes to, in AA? 5687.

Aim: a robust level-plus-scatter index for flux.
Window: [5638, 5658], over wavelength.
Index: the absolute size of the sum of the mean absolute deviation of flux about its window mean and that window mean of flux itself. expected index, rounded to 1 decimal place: 7.8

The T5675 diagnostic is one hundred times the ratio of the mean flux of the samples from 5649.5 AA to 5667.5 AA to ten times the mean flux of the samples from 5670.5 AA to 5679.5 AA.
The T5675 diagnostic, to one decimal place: 12.1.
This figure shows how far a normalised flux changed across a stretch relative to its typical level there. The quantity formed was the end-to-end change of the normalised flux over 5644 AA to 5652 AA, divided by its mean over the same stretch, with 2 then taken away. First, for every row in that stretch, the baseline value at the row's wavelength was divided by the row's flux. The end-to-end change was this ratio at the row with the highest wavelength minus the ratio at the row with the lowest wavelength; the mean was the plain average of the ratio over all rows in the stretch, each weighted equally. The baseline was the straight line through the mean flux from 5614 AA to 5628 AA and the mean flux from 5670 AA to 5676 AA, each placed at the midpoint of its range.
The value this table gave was -1.98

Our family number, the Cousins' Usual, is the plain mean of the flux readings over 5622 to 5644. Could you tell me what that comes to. 7.36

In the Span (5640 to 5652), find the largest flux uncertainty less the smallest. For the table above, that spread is 0.030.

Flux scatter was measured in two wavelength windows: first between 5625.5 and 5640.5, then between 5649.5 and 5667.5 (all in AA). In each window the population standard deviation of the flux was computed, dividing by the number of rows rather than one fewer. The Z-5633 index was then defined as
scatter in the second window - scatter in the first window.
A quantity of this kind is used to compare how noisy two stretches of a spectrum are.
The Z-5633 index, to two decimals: 0.14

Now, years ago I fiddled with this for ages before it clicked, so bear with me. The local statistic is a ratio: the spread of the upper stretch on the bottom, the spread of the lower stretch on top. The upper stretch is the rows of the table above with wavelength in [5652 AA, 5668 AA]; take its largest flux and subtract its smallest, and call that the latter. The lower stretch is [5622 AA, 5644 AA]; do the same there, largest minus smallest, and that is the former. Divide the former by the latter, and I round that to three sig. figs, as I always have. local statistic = 1.15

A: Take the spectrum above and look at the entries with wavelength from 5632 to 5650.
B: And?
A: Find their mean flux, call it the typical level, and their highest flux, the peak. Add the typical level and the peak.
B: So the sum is 15.7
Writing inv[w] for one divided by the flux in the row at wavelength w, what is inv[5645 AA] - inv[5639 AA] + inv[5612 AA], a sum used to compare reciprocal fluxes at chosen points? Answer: 0.144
